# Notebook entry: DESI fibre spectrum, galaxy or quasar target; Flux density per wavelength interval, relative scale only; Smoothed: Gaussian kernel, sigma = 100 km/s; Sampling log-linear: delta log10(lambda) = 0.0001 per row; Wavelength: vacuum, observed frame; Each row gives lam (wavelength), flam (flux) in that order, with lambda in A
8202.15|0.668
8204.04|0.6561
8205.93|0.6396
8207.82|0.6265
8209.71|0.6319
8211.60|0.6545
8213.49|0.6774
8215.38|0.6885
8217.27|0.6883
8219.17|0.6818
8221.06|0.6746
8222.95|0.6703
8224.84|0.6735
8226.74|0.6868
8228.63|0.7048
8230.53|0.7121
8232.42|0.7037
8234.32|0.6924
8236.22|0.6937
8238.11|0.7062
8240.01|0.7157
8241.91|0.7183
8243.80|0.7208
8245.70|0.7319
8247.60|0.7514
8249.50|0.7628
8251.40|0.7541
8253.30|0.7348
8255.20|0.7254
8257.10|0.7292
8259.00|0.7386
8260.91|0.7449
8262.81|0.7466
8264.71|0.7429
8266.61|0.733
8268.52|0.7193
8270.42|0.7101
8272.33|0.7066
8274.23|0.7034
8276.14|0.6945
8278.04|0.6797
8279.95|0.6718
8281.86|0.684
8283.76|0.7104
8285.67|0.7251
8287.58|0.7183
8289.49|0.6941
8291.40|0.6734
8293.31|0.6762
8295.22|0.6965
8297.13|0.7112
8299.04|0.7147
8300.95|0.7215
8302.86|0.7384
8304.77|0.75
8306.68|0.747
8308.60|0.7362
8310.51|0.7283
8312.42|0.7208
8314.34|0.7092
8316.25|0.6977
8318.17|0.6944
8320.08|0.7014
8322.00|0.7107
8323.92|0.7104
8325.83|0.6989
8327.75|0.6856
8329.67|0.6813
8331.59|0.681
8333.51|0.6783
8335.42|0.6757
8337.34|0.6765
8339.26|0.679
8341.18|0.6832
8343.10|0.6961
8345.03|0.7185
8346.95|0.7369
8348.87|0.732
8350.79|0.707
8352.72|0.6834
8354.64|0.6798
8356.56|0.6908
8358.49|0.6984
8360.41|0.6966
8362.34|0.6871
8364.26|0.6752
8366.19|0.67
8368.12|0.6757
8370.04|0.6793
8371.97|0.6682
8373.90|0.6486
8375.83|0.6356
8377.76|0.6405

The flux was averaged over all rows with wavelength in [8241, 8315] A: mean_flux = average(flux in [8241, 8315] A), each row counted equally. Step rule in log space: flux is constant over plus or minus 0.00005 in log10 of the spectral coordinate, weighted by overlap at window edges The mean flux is 0.720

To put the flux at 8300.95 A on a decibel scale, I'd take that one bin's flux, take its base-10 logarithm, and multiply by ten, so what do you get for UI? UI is -1.42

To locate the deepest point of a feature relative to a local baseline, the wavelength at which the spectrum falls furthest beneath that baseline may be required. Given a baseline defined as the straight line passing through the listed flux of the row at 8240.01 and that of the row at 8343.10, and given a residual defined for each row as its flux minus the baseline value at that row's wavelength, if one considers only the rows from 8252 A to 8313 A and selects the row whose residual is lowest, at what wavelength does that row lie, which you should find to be 8279.95 A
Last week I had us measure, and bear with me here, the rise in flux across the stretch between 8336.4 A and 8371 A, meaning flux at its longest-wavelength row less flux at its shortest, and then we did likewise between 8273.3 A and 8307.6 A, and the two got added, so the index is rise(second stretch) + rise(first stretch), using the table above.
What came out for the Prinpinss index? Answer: 0.046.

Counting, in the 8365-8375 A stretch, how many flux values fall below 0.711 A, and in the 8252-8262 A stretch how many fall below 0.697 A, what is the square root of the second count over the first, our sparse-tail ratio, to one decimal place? 0.0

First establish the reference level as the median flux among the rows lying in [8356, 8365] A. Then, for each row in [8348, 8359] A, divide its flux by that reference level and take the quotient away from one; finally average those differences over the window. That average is -0.011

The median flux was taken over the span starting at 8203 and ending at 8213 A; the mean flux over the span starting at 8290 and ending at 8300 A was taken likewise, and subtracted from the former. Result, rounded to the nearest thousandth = -0.055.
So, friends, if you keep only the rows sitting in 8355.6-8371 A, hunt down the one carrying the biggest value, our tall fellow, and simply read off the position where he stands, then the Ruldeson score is 8358.49 A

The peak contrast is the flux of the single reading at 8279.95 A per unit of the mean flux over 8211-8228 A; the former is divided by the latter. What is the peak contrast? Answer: 0.99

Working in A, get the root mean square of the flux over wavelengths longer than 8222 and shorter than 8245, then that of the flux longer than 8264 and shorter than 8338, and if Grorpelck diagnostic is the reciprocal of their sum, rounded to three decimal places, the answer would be 0.711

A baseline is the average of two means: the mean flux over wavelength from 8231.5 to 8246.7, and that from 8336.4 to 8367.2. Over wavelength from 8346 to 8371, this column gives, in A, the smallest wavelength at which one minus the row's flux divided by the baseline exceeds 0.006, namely 8352.72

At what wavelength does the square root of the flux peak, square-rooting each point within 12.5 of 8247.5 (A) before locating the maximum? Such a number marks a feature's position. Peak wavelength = 8249.50 A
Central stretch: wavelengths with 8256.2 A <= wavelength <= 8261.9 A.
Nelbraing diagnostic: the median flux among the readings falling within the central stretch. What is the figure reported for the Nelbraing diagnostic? 0.739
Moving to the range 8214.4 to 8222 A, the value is 0.685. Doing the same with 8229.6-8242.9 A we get 0.706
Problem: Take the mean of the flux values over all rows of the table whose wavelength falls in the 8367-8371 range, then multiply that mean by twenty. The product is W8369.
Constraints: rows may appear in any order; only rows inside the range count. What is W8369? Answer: 13.6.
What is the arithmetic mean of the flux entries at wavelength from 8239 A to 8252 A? 0.74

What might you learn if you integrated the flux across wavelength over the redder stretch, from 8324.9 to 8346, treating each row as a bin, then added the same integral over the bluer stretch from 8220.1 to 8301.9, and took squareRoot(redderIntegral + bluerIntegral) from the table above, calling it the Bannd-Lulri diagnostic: 8.52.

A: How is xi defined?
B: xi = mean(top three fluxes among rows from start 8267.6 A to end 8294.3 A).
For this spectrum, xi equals 0.721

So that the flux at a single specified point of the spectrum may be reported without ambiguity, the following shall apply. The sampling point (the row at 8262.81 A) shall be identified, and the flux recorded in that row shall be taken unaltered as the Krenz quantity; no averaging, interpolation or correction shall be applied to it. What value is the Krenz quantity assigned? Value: 0.7466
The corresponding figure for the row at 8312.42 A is 0.7208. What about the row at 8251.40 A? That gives 0.7541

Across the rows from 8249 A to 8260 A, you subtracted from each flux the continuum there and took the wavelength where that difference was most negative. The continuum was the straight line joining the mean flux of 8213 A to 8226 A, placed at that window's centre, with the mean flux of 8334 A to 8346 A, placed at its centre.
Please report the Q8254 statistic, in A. 8255.20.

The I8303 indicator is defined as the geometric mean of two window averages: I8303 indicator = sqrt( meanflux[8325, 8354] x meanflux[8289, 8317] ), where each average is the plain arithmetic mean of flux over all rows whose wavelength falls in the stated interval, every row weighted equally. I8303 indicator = 0.704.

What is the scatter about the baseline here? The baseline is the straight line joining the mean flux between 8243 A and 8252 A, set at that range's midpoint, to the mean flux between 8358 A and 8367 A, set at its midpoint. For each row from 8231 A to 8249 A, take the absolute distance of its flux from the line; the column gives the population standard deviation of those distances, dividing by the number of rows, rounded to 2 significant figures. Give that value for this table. 0.017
